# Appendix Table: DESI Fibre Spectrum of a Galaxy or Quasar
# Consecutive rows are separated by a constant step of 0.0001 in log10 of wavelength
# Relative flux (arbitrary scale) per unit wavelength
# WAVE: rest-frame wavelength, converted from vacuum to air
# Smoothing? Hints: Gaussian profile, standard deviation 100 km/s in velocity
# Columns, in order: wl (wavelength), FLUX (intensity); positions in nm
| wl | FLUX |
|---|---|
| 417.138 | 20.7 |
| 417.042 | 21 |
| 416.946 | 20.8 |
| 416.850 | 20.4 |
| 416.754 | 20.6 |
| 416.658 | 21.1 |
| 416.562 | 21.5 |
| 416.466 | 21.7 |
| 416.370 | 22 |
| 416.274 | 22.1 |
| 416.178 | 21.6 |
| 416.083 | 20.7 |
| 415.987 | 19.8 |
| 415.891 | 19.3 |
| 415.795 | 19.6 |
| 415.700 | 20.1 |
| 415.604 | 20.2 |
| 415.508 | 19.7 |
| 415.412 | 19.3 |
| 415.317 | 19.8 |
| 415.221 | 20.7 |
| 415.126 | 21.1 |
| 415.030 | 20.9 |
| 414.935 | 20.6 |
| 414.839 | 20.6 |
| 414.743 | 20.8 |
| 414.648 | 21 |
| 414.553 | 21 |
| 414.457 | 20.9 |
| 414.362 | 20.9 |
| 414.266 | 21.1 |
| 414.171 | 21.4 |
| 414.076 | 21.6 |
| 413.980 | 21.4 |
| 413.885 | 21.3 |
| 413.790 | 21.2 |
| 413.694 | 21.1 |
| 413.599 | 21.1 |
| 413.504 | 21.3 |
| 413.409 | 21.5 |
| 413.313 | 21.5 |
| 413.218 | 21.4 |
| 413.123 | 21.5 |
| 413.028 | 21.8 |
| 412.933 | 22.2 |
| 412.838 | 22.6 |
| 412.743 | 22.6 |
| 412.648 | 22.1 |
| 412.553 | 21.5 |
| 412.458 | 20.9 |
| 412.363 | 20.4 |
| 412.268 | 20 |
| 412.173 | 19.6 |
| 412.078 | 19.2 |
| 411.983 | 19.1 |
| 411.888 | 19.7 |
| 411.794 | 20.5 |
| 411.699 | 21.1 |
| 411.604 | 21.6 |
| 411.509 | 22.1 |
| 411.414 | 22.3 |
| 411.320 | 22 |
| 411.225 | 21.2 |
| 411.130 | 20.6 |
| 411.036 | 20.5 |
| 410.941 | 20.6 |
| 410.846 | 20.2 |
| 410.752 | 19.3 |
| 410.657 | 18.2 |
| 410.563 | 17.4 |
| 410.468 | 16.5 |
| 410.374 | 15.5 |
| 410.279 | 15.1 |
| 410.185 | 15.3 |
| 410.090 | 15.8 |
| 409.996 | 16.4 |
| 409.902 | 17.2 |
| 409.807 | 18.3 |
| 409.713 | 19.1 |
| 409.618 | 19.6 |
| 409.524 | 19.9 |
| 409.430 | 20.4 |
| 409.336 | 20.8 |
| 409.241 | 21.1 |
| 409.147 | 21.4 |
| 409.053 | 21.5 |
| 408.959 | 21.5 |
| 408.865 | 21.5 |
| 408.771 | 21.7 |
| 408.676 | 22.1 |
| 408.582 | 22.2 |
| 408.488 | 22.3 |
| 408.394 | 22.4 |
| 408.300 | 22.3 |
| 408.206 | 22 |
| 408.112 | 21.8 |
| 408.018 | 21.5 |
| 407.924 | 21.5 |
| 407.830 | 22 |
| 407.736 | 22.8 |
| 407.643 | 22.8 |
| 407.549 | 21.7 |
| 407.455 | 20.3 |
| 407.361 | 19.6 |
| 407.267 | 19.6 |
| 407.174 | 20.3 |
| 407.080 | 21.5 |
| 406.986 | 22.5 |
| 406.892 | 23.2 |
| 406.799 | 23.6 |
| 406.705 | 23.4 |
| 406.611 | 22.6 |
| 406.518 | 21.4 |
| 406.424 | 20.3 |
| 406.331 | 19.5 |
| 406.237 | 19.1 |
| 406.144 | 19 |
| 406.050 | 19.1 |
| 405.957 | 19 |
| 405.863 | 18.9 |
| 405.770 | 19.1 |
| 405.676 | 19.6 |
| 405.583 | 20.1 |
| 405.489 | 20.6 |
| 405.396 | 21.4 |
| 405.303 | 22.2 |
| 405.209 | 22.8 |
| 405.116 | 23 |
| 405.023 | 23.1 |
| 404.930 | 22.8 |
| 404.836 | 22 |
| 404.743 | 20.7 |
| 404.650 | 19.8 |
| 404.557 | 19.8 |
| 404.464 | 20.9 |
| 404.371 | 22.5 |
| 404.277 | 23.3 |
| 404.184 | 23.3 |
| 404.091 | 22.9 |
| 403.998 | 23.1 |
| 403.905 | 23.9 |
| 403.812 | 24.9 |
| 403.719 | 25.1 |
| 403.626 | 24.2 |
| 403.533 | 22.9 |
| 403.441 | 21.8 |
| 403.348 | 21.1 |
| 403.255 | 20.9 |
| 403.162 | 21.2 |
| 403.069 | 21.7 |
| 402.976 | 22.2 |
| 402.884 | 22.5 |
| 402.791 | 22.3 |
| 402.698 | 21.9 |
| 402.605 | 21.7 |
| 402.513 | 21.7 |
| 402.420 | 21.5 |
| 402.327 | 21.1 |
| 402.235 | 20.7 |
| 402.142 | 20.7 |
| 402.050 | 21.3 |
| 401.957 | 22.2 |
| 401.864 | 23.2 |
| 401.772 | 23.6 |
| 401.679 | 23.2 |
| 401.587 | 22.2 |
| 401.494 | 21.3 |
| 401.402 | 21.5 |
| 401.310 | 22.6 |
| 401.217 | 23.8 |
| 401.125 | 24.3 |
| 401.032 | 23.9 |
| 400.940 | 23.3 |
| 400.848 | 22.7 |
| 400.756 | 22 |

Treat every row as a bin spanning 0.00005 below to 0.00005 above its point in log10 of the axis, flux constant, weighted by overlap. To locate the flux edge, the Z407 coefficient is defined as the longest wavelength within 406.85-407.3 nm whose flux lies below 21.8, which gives 407.267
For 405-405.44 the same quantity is 405.396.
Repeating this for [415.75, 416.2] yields 416.178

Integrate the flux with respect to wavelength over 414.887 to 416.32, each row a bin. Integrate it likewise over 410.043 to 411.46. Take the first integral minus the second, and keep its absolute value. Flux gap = 2.7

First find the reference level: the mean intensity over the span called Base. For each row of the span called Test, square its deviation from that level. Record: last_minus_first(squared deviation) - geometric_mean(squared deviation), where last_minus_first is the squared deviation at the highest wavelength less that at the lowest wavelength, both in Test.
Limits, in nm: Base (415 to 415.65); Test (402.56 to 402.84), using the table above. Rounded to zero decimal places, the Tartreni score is -1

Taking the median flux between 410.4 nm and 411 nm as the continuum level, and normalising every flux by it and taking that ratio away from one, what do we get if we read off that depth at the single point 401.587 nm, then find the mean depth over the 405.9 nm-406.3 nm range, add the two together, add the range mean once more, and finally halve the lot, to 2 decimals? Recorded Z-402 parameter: -0.11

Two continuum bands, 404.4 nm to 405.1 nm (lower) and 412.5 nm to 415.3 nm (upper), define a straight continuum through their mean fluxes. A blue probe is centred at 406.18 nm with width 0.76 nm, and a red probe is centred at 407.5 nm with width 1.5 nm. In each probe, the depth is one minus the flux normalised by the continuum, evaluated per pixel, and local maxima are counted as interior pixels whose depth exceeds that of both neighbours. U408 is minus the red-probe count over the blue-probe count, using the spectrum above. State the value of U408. -2.0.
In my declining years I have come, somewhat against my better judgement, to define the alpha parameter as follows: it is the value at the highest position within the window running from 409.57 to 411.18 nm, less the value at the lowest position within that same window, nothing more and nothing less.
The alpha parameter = 1.0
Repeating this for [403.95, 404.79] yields -2.4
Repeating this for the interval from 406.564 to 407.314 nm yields -3.0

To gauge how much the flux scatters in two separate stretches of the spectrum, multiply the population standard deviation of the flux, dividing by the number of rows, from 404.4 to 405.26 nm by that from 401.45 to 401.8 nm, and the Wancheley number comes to 1.2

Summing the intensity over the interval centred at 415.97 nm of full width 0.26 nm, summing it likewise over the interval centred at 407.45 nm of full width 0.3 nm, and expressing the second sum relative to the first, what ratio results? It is 1.03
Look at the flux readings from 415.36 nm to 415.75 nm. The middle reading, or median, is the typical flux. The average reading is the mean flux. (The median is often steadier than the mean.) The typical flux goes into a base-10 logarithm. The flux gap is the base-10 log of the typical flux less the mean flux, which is -18.5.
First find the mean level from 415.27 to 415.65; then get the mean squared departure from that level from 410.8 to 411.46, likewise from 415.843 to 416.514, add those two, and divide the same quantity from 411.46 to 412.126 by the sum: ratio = 0.35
